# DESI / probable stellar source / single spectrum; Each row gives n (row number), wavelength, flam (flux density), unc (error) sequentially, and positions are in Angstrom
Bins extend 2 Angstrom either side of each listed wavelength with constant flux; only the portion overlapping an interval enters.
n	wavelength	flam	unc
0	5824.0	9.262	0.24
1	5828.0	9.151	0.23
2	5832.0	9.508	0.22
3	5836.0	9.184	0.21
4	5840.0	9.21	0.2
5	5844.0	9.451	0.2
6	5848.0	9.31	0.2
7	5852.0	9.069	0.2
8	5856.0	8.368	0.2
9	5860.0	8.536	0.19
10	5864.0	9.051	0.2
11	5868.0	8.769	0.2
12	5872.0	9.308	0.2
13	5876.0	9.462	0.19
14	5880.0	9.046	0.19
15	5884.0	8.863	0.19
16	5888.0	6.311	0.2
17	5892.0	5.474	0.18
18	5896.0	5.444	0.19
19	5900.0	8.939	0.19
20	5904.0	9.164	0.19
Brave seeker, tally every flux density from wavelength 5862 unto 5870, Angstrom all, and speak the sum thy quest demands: 17.8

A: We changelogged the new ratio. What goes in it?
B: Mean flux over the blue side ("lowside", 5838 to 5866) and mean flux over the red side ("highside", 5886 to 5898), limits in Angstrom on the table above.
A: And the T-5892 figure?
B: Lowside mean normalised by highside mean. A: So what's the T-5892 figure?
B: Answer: 1.57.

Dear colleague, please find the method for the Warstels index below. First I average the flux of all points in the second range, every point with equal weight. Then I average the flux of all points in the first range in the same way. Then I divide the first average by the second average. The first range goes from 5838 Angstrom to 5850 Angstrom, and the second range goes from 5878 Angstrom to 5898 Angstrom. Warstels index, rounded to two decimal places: 1.33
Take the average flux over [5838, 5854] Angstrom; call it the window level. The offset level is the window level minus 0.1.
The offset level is 9.2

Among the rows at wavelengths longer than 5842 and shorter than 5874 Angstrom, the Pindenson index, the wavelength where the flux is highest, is 5844.0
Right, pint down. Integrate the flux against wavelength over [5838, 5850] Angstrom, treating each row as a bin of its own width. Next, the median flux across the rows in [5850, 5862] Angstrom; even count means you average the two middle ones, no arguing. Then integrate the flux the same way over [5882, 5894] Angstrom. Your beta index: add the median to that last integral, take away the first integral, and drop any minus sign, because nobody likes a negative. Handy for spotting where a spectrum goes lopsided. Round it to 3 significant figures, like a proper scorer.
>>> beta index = 20.8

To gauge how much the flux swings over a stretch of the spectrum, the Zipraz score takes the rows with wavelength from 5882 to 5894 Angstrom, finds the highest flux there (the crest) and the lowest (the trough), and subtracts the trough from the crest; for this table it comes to 3.4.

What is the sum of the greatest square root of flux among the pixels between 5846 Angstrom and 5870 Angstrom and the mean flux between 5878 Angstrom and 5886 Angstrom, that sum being 12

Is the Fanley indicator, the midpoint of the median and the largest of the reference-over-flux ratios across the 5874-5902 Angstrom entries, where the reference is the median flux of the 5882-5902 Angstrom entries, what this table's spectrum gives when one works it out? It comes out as 0.94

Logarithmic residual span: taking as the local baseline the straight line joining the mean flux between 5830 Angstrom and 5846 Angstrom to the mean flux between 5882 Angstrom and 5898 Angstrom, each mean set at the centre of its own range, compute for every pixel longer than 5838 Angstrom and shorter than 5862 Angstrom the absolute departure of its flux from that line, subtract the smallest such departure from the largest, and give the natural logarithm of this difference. -0.68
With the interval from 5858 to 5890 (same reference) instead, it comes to 0.62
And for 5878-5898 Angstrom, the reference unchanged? 0.53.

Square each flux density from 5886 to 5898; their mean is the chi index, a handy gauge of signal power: 33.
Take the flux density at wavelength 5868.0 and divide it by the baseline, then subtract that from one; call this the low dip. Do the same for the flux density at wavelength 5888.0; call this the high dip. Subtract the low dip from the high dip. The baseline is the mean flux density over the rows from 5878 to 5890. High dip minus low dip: 0.30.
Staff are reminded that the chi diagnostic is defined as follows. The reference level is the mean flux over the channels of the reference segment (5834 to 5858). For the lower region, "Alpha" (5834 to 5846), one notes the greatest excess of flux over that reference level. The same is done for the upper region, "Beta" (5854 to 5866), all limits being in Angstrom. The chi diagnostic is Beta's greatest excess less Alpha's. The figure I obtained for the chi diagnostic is -0.4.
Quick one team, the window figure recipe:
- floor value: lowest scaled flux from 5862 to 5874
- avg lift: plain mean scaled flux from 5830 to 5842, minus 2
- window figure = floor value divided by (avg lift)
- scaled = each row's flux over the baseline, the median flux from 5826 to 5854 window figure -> -0.96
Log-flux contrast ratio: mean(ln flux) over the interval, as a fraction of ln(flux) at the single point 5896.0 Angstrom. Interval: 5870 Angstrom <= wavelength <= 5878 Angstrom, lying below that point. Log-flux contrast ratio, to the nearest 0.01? 1.32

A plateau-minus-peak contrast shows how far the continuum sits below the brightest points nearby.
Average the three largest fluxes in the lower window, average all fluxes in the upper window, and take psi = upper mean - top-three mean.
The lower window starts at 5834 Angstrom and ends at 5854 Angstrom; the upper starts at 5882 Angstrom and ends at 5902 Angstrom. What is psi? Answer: -2.3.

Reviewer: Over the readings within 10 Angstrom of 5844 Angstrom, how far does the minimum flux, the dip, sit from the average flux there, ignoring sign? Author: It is 0.2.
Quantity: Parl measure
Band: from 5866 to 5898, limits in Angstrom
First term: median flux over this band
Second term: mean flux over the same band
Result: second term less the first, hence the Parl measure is -0.98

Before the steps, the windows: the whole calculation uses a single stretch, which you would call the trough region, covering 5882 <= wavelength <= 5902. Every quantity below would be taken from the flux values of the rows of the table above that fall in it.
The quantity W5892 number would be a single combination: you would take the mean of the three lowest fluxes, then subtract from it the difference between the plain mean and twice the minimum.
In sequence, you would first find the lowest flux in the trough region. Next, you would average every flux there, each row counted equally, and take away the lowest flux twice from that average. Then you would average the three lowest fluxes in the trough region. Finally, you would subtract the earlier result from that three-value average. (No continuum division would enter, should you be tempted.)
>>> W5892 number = 9.6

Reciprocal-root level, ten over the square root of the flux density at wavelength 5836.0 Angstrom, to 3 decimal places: 3.300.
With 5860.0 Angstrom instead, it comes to 3.423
